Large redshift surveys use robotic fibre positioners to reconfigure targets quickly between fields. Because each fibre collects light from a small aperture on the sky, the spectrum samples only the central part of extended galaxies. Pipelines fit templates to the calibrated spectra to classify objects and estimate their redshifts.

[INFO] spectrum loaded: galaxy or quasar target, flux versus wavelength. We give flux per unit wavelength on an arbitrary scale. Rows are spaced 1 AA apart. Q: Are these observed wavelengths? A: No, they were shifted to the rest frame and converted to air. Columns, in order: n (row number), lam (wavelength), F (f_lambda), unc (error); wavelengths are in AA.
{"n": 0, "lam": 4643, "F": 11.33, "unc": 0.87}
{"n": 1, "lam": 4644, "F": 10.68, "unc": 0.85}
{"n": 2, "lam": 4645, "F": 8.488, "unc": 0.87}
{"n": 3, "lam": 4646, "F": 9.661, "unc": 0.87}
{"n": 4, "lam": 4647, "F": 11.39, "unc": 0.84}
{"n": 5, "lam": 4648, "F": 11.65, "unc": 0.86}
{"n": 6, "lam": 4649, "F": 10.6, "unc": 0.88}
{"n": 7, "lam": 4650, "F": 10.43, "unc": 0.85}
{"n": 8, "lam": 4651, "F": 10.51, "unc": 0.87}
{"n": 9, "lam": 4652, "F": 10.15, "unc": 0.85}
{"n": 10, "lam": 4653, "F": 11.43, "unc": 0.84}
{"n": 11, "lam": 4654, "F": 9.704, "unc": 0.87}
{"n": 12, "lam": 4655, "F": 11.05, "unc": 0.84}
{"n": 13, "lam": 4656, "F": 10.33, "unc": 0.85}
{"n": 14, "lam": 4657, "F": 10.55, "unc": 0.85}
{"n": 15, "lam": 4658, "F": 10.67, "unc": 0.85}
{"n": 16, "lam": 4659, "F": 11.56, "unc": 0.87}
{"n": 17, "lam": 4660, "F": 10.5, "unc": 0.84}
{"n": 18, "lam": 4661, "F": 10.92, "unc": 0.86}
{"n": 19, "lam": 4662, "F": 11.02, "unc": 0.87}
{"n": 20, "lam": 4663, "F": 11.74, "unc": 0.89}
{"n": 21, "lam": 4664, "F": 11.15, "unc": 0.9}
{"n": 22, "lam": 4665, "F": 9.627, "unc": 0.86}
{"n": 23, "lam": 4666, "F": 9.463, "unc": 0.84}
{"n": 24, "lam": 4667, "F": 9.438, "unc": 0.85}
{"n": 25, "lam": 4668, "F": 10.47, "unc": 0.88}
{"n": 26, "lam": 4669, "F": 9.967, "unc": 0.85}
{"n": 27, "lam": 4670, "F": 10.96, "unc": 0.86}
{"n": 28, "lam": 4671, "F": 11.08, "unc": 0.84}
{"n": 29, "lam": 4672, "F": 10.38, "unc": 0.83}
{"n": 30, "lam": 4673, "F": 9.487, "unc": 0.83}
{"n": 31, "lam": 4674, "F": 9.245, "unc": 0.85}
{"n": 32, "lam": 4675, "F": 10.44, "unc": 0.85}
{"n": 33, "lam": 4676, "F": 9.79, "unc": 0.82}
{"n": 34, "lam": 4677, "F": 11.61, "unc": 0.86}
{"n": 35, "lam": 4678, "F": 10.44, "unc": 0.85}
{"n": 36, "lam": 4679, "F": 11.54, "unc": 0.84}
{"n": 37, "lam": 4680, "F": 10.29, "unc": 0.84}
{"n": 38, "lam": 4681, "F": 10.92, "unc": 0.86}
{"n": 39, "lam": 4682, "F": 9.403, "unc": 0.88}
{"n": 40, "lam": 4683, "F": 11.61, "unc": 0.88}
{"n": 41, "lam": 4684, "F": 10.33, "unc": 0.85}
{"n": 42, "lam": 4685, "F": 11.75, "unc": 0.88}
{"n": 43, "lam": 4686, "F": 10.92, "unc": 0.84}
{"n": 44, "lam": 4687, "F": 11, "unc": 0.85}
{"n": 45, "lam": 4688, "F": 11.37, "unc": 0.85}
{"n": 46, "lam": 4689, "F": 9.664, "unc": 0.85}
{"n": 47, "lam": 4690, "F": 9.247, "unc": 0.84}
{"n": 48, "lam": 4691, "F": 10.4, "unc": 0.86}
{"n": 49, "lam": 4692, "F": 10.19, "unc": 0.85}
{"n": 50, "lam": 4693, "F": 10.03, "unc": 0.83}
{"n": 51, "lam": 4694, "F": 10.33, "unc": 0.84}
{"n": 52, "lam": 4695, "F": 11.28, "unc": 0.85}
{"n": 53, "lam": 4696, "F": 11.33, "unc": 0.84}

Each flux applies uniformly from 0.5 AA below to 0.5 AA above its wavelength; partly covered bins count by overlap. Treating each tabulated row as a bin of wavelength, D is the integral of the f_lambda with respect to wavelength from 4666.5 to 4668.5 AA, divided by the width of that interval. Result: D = 10.0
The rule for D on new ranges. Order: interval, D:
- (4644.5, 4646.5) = 9.1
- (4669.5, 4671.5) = 11.0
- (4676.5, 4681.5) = 11.0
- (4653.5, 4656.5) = 10.4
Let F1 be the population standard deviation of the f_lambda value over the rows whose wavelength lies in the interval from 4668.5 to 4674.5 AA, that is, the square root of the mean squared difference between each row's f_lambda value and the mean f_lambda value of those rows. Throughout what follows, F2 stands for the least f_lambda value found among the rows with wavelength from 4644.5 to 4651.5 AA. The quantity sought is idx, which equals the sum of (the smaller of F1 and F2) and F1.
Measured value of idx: 1.4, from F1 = 0.69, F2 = 8.488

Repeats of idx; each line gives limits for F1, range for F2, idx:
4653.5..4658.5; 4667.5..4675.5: 0.9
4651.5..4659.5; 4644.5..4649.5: 1.2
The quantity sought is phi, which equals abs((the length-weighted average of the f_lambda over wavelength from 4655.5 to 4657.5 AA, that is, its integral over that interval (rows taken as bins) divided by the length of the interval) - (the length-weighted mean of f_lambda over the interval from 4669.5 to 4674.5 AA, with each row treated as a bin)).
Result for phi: 0.21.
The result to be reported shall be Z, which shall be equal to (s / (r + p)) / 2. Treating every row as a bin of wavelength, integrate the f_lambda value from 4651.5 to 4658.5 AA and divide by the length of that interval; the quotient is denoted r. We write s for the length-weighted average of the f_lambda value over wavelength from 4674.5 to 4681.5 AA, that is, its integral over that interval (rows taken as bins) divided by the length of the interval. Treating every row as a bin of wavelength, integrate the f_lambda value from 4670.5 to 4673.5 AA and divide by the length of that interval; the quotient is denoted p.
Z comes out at 0.257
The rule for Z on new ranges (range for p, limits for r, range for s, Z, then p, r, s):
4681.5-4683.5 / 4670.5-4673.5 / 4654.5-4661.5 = 0.259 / 10.5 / 10.3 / 10.8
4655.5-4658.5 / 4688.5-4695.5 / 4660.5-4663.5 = 0.271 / 10.5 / 10.2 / 11.2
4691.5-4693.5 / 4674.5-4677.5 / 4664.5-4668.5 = 0.235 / 10.1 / 10.6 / 9.7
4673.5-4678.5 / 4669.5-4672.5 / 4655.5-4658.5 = 0.249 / 10.3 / 10.8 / 10.5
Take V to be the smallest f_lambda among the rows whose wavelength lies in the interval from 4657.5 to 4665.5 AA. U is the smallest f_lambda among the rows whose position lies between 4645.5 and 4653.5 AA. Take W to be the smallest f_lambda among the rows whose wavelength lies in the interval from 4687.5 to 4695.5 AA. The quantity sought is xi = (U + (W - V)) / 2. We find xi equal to 4.6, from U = 9.661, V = 9.627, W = 9.247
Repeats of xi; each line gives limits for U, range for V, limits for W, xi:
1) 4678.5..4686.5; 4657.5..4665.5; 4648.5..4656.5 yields 4.7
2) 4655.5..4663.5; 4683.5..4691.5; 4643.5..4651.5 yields 4.8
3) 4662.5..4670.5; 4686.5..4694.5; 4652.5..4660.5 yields 4.9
